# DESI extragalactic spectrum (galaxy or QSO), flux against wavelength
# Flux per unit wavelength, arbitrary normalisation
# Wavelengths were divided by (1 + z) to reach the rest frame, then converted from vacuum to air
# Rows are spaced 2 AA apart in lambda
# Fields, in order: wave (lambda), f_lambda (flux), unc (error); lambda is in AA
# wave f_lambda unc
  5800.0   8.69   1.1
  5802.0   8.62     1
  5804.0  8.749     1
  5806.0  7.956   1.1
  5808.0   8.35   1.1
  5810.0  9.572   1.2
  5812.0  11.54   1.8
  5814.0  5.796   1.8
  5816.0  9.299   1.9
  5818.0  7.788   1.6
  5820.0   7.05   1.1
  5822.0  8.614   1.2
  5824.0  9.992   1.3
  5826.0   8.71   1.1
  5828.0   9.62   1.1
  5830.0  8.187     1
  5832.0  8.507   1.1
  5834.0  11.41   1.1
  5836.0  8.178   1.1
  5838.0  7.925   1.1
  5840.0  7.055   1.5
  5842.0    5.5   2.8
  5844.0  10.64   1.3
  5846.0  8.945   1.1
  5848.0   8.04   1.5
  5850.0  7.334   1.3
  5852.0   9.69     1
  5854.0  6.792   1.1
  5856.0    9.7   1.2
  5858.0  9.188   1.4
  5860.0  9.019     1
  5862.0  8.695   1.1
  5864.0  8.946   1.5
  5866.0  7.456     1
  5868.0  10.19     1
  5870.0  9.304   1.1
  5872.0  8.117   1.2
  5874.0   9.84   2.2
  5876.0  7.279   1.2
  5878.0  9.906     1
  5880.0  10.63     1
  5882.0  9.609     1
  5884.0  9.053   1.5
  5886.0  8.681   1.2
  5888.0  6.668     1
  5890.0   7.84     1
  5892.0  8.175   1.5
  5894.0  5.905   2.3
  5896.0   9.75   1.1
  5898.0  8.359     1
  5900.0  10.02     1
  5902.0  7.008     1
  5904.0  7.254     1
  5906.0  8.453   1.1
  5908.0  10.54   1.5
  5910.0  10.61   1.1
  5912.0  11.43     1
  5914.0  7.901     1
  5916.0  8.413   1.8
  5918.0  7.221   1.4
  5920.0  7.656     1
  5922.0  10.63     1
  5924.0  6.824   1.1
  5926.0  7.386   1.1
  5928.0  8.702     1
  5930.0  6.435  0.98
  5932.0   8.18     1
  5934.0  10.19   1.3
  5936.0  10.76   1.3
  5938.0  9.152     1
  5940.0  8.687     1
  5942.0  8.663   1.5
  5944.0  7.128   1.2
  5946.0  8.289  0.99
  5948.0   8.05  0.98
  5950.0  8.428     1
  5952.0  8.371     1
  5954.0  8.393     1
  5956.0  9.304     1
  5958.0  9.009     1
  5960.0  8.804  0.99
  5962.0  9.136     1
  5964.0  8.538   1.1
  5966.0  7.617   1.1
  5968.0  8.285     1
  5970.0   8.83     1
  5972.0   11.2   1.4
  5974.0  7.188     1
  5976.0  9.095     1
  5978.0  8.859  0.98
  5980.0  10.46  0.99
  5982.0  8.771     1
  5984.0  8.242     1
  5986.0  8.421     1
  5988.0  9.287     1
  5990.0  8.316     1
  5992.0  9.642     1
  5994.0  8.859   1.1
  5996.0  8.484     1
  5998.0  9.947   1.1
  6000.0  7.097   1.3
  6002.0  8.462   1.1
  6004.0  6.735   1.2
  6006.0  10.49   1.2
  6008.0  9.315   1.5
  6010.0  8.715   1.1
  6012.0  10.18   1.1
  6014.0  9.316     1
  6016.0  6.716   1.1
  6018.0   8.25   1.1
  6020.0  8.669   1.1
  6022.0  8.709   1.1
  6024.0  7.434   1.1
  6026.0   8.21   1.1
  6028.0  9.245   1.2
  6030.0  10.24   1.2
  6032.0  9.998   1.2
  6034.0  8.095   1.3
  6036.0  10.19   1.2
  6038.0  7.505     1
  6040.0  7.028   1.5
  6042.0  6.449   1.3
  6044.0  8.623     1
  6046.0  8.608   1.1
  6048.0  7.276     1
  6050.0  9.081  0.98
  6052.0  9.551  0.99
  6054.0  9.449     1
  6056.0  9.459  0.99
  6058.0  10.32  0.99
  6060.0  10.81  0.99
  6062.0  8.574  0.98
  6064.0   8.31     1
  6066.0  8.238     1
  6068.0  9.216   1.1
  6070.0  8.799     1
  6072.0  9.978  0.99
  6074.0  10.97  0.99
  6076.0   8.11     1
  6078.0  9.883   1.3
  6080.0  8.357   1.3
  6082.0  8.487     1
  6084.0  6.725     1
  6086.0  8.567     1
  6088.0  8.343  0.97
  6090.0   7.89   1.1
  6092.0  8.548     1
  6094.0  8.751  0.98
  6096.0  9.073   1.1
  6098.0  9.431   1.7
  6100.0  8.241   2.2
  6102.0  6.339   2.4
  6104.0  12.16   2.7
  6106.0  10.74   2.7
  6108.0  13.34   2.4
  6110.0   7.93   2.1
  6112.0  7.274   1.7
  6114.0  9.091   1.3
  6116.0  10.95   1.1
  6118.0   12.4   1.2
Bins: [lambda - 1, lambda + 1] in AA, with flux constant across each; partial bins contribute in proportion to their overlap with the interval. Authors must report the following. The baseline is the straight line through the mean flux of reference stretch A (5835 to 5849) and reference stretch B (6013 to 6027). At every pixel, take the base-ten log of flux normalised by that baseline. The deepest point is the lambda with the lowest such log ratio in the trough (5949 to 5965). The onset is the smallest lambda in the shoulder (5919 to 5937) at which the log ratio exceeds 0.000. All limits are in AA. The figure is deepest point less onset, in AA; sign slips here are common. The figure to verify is 30 AA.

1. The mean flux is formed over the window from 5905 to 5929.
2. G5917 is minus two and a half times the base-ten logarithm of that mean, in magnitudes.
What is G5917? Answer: -2.363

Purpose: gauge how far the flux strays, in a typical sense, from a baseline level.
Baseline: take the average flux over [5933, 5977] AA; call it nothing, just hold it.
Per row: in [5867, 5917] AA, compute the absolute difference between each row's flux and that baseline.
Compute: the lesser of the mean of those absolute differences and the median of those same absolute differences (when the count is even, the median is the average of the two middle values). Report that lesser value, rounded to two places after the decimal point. 1.06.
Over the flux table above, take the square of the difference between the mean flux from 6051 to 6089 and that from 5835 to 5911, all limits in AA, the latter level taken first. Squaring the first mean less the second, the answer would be 0.22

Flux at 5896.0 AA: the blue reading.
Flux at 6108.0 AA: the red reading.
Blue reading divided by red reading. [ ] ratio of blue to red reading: 0.73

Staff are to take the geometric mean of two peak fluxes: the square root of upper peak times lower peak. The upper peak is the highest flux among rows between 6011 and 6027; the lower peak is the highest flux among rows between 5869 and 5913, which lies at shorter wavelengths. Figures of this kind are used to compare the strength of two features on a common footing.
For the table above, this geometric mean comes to 10.8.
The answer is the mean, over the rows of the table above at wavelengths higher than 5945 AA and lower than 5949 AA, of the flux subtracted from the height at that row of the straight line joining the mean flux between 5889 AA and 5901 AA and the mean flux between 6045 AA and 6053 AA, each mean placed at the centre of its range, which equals 0.27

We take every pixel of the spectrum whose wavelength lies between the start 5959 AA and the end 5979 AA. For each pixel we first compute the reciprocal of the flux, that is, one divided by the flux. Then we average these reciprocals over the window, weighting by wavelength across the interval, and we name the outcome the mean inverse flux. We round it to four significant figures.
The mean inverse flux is 0.1157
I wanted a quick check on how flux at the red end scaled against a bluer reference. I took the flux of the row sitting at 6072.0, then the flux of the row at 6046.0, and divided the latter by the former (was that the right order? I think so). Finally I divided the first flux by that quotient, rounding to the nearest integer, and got 12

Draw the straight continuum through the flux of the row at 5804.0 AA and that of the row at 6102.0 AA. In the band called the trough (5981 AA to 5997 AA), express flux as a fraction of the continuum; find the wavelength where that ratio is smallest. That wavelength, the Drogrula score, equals 5984.0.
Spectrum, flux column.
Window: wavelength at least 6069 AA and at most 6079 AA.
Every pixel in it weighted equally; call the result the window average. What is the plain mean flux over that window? 9.5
